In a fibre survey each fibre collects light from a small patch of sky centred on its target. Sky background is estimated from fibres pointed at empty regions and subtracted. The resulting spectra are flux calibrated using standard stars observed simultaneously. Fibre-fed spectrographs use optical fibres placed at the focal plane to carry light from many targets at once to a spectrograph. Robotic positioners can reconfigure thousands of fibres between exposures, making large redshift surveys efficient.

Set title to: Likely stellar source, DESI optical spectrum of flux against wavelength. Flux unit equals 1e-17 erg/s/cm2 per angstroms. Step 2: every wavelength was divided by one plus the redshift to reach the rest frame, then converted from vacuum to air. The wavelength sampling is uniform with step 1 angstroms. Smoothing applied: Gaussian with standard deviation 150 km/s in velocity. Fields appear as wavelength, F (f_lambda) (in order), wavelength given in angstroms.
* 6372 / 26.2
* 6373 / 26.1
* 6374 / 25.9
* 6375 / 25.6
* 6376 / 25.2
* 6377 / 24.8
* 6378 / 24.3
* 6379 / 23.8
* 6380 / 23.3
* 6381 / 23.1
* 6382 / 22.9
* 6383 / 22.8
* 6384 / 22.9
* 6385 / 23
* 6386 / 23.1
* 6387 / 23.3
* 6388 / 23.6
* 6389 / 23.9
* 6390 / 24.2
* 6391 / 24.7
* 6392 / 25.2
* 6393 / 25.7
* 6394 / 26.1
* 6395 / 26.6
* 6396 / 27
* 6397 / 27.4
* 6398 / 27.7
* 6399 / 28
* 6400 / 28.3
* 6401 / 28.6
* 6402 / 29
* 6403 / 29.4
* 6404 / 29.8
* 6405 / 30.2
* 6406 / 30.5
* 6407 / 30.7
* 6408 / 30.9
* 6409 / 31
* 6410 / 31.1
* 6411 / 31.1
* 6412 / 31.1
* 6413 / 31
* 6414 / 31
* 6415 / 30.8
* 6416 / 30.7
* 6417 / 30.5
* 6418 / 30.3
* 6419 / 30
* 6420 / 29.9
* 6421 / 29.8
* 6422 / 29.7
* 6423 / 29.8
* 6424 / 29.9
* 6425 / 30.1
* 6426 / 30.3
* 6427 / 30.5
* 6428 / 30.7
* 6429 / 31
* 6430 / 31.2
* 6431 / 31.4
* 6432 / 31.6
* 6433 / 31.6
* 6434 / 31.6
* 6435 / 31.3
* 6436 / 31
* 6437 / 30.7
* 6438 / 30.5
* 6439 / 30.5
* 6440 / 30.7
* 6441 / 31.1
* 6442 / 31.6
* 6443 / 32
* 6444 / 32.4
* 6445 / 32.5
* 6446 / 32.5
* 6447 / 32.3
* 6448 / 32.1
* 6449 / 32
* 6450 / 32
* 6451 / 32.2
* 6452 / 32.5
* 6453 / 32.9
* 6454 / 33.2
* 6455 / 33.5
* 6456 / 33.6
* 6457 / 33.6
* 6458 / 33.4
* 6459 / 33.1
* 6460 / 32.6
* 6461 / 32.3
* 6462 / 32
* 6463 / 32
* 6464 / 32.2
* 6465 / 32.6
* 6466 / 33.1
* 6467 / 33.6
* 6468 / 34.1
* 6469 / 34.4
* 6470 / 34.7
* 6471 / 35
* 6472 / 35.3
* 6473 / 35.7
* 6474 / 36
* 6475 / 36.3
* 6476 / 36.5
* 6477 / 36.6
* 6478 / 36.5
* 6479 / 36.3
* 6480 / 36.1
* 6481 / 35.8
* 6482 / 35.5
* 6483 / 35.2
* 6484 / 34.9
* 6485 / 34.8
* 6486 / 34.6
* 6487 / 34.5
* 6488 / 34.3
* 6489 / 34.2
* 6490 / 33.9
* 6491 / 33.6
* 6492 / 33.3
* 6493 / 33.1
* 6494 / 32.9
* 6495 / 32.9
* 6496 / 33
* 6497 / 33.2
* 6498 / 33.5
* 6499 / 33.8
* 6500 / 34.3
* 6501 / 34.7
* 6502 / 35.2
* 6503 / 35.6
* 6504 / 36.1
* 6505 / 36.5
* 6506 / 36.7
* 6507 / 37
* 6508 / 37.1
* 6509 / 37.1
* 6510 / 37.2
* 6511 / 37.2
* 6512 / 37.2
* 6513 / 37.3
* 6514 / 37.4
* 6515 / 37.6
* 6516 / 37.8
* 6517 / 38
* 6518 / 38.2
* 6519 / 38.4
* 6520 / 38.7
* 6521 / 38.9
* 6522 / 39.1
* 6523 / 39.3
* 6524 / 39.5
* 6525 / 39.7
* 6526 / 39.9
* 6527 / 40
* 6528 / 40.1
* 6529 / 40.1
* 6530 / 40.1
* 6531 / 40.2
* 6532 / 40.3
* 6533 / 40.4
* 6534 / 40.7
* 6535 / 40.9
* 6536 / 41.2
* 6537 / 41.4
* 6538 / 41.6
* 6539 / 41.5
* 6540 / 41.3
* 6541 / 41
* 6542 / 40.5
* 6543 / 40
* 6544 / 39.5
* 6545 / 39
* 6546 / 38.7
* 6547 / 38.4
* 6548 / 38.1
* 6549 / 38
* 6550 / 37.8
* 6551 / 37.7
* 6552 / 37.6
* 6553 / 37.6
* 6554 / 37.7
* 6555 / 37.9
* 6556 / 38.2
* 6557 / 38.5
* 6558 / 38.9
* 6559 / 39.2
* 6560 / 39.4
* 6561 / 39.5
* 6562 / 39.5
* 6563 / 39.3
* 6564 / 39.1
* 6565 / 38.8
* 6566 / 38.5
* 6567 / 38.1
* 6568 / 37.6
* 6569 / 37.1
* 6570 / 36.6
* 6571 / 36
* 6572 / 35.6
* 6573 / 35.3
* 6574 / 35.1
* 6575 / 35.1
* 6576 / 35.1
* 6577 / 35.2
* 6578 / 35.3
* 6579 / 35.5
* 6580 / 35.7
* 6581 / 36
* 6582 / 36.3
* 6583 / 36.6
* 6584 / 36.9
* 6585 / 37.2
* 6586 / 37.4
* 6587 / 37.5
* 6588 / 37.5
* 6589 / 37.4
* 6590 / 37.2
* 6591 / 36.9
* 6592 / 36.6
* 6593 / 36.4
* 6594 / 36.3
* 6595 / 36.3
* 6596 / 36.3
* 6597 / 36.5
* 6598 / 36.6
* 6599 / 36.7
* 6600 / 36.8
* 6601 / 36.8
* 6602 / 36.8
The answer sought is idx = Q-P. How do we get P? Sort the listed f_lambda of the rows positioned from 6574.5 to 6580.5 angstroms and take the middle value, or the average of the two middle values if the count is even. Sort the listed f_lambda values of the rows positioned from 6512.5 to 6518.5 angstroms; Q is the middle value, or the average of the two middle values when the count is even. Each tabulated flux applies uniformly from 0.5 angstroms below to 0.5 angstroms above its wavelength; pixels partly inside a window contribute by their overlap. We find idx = 2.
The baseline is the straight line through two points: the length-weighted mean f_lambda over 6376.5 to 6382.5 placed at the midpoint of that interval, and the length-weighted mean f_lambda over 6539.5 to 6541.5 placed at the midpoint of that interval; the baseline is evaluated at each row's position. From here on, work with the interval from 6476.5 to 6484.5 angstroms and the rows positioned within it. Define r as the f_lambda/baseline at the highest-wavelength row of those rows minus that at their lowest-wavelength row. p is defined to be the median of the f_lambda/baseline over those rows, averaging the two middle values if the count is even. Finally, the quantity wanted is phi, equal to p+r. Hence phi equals 0.97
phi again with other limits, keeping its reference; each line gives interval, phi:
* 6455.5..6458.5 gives 1.03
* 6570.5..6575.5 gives 0.76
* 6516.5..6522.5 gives 1.01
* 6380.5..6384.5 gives 0.93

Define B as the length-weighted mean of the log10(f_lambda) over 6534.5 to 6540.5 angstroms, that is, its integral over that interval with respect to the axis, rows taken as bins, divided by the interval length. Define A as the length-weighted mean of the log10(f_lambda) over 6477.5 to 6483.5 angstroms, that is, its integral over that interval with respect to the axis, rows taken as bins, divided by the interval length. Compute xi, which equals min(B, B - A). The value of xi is 0.06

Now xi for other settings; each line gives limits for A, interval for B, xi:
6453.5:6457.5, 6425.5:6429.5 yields -0.04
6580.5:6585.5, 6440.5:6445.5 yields -0.06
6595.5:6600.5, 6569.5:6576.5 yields -0.01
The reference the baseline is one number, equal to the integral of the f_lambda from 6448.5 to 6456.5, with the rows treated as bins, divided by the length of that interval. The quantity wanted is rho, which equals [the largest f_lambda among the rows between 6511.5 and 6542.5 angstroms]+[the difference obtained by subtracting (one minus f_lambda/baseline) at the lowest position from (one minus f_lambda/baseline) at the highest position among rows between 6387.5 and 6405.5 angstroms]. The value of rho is 41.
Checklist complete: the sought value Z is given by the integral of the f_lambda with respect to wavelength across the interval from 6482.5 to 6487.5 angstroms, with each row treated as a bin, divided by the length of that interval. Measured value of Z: 34.8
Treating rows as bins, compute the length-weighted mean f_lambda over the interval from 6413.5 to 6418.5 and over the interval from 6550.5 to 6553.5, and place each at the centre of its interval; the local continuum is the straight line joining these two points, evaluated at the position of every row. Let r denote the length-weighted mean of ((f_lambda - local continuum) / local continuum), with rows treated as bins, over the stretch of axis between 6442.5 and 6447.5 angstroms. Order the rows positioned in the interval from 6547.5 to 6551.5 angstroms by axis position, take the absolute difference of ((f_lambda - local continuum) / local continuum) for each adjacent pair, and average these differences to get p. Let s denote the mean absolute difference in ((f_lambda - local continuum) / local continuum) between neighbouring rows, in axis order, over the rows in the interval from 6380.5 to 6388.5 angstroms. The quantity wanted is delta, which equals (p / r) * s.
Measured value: 0.0040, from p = 0.005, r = 0.006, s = 0.0048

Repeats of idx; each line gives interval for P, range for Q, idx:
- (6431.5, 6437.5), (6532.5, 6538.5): 10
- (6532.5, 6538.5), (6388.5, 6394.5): -16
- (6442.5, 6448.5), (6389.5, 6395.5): -7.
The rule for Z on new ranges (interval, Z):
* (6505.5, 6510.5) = 37.0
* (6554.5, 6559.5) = 38.5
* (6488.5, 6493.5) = 33.6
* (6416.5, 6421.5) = 30.1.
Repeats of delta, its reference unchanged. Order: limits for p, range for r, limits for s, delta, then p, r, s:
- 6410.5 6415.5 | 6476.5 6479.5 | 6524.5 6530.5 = 0.0001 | 0.004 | 0.078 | 0.0019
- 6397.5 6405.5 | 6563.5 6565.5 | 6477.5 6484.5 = 0.0055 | 0.010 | 0.018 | 0.0094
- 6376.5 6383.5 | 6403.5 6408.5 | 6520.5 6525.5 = 0.0058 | 0.013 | 0.009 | 0.0040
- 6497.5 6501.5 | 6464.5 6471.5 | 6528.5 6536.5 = 0.0018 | 0.010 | 0.018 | 0.0032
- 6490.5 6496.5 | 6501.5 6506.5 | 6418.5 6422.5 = 0.0011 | 0.005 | 0.024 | 0.0048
